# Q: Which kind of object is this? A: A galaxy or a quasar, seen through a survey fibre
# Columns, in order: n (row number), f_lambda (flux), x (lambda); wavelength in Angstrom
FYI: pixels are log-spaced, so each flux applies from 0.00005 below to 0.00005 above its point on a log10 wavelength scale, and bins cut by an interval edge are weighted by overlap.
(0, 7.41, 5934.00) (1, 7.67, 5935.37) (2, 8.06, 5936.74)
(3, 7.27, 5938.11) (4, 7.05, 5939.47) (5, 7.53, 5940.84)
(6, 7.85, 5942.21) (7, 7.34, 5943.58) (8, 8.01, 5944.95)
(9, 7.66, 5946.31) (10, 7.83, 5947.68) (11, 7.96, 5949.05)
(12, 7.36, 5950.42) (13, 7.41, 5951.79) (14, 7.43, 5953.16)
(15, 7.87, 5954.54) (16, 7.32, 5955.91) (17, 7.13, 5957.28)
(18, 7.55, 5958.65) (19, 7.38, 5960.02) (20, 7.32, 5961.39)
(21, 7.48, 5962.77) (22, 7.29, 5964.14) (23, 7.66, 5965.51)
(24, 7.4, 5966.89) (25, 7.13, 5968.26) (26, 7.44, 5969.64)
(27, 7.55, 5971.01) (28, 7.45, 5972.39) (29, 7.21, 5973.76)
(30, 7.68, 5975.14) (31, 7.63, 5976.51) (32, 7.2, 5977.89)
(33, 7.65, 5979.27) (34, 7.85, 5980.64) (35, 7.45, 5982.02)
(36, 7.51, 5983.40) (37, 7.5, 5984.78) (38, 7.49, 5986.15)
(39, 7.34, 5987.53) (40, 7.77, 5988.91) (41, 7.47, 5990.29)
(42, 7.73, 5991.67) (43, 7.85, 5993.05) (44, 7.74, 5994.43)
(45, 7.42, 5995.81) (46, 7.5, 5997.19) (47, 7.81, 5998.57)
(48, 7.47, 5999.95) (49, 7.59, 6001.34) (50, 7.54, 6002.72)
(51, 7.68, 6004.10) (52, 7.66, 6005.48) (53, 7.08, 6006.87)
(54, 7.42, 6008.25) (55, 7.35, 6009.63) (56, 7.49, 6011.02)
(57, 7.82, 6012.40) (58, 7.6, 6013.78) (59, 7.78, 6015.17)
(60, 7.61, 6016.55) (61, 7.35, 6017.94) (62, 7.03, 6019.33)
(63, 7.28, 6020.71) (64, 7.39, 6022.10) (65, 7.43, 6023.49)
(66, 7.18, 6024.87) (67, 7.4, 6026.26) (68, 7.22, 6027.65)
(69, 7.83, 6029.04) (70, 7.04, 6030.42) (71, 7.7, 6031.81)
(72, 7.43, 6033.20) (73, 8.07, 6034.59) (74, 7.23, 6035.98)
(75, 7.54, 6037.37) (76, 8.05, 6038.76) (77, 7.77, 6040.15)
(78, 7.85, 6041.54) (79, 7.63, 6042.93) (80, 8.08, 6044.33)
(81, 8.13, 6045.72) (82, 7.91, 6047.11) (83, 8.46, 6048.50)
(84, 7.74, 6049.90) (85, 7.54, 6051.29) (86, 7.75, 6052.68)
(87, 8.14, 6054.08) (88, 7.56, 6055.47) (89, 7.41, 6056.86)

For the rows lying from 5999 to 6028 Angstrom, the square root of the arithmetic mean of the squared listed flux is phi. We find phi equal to 7.45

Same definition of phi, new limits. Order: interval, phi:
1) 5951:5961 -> 7.44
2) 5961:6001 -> 7.52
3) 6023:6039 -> 7.52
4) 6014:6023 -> 7.41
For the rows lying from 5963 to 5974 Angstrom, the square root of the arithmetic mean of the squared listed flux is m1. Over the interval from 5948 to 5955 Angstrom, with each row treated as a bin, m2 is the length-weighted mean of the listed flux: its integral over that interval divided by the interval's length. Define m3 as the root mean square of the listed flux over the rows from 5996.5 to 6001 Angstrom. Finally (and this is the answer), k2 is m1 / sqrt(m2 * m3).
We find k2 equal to 0.97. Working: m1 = 7.39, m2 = 7.60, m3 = 7.59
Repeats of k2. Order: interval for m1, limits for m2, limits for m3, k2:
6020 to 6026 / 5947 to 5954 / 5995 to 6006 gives 0.96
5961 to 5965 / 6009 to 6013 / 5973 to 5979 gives 0.98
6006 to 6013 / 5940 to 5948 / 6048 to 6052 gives 0.95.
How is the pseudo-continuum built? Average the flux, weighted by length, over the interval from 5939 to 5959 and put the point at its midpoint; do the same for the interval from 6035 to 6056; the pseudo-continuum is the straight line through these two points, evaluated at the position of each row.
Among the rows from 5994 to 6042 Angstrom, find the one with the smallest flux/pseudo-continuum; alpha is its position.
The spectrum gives 6030.42 Angstrom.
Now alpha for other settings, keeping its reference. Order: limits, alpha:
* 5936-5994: 5939.47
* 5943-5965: 5957.28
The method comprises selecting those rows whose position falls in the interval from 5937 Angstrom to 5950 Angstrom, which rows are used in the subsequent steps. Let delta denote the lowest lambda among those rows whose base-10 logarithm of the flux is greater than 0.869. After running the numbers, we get 5940.84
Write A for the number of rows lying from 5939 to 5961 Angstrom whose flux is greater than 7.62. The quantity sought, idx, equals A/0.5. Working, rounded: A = 6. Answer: 12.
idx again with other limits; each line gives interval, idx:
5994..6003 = 4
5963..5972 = 2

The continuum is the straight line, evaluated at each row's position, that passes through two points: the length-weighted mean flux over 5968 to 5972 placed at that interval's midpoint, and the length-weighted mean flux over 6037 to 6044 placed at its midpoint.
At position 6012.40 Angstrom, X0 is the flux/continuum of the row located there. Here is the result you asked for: 1.025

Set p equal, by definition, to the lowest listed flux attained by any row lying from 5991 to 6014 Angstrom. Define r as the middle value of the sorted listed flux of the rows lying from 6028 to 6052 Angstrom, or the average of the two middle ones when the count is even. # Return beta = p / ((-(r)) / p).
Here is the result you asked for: -6.45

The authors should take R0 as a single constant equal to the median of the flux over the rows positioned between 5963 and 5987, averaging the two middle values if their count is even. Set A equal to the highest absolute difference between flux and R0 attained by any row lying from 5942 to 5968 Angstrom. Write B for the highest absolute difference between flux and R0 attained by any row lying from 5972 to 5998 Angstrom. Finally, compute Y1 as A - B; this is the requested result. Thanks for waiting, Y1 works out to 0.16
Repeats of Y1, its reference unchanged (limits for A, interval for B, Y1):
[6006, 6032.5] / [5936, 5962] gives -0.11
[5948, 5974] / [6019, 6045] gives -0.12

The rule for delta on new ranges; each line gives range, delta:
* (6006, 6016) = 6008.25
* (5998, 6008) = 5998.57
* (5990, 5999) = 5990.29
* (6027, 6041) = 6029.04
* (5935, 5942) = 5935.37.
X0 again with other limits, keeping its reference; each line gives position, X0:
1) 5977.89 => 0.968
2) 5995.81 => 0.984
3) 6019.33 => 0.916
